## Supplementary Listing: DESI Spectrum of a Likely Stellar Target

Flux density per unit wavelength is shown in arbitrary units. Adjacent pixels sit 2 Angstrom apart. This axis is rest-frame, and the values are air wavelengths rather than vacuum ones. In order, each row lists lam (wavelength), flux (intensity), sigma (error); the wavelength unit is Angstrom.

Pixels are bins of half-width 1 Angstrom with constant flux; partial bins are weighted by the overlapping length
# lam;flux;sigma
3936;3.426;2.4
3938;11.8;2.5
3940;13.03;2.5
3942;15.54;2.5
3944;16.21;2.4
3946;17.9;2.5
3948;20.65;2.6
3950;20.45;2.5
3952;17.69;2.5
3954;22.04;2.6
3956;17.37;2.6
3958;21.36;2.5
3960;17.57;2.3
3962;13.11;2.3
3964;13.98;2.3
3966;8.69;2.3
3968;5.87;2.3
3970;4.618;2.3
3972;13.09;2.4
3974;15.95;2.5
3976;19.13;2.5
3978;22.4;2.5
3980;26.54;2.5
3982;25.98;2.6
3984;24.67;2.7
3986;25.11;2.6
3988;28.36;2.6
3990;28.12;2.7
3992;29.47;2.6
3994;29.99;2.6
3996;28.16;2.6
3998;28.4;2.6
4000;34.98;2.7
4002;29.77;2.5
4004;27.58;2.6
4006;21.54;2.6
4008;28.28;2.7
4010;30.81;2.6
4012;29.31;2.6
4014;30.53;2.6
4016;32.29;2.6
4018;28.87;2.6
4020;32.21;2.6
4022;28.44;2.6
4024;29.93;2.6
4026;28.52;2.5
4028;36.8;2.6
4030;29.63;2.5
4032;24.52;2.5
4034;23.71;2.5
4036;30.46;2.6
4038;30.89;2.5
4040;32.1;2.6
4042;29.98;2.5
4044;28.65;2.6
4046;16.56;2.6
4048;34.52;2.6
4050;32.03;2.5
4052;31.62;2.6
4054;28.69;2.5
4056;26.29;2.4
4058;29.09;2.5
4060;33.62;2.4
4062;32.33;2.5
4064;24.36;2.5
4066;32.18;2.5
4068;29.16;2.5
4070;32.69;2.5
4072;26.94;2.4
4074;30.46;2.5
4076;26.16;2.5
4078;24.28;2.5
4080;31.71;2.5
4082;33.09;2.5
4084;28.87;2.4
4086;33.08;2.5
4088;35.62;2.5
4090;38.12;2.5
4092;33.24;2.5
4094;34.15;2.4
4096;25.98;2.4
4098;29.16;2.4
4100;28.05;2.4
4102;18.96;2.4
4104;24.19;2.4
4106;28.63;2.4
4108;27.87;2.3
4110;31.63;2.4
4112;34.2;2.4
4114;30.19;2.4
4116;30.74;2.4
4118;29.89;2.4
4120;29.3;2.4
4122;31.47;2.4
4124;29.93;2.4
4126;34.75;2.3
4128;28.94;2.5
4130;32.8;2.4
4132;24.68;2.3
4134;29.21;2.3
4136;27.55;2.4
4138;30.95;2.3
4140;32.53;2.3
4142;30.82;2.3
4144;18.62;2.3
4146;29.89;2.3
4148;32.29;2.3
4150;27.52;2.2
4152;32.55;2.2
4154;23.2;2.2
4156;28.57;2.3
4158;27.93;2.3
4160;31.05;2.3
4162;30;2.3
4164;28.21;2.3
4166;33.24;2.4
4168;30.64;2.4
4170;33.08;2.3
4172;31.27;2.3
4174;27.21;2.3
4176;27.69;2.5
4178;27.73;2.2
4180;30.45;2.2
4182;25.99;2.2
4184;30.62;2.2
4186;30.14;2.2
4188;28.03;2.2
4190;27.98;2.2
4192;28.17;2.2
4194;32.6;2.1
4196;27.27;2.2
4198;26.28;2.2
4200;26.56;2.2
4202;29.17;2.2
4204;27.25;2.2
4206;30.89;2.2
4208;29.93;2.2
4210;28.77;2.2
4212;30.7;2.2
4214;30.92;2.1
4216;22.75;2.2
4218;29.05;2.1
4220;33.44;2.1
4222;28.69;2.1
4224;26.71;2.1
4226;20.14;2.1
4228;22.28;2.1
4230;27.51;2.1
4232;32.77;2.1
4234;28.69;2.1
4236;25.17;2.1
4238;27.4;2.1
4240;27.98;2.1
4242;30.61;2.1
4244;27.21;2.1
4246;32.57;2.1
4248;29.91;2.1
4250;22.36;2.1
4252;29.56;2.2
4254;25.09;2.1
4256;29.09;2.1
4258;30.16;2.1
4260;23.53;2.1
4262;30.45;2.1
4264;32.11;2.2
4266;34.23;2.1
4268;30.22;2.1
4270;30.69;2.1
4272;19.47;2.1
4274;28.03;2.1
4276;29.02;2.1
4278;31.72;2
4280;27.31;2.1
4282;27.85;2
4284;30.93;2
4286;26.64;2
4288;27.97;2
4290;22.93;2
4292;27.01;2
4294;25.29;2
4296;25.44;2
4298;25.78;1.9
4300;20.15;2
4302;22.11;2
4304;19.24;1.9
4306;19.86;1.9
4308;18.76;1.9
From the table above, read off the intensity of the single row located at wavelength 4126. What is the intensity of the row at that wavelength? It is 34.75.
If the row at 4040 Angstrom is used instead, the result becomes 32.1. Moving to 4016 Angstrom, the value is 32.29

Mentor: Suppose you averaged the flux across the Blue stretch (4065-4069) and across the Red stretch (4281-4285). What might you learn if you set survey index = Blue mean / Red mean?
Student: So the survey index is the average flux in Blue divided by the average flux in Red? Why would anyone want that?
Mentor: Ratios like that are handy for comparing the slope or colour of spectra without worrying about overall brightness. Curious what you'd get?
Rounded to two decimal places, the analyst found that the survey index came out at 1.04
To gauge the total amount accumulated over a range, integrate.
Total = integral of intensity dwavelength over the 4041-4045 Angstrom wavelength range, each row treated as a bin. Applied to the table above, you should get 117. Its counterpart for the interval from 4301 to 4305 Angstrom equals 83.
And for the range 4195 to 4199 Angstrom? 107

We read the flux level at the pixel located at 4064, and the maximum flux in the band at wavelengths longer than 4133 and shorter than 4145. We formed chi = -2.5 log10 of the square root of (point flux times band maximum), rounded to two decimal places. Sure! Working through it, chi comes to -3.62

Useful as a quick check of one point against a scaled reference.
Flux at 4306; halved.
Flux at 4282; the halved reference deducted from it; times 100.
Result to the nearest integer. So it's 1792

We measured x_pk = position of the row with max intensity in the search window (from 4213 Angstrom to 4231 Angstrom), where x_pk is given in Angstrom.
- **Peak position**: 4220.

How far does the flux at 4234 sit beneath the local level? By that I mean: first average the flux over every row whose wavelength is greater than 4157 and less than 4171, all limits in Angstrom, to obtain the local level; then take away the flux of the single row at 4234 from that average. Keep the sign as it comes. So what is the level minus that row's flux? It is 1.9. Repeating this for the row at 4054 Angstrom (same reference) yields 1.9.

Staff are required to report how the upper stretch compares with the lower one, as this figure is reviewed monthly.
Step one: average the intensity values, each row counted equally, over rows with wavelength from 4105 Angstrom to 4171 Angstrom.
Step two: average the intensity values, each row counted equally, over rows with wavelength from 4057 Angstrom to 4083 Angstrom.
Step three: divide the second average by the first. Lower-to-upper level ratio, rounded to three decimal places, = 0.997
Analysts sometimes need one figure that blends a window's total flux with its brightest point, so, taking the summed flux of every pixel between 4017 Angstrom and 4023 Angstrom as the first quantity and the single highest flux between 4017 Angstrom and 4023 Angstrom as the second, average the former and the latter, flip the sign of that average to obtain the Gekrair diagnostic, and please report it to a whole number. -61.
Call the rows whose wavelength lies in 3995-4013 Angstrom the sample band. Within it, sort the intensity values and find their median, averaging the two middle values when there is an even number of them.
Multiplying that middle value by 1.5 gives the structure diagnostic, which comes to 42.6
